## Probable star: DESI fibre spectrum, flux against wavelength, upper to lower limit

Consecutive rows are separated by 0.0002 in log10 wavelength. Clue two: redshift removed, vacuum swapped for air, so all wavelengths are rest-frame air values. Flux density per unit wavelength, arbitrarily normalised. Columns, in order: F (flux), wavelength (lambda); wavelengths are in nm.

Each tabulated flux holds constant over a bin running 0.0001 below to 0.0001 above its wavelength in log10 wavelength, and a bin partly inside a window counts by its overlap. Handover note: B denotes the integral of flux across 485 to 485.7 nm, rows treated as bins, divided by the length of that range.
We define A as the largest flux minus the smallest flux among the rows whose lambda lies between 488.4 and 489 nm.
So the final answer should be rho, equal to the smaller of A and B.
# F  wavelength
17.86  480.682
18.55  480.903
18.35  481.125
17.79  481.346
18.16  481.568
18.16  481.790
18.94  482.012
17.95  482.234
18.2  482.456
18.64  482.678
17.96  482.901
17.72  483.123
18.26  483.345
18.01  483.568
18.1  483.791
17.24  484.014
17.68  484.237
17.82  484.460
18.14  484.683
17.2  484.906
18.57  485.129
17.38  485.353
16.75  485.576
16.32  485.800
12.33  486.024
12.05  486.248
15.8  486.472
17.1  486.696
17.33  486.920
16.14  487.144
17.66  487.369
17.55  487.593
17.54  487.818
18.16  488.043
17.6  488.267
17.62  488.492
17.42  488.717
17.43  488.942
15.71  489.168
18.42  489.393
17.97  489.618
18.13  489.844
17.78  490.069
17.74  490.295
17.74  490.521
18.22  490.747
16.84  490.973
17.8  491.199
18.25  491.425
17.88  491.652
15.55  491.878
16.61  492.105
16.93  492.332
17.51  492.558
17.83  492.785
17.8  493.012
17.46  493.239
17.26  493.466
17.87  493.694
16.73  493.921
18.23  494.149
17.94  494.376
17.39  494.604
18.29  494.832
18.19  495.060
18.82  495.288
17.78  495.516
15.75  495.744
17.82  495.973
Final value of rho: 0.2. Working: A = 0.2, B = 17.5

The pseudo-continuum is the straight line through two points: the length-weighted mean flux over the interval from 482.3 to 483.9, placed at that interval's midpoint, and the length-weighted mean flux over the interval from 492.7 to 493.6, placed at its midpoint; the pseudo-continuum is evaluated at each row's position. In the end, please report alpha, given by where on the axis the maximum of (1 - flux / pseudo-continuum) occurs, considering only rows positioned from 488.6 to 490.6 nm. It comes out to 489.168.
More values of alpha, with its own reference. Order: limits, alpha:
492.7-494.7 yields 493.921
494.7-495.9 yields 495.744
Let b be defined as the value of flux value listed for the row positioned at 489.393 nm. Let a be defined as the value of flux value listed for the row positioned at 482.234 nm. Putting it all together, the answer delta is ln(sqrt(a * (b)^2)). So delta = 4.36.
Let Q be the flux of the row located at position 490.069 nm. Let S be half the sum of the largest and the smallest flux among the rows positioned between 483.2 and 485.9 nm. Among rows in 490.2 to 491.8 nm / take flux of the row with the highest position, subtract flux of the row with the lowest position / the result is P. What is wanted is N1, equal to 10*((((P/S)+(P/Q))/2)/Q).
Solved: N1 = 0.004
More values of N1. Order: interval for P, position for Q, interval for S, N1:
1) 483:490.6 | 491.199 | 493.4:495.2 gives 0.001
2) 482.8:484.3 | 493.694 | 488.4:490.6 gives -0.009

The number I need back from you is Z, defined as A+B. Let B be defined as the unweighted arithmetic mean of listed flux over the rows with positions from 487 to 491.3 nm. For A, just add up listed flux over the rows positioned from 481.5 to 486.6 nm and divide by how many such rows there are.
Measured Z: 34.8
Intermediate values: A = 17.3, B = 17.6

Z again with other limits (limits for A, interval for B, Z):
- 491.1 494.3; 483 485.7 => 35.1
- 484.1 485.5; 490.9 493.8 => 35.2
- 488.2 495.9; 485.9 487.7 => 33.3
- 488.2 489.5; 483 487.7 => 34.3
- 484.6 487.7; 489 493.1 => 33.9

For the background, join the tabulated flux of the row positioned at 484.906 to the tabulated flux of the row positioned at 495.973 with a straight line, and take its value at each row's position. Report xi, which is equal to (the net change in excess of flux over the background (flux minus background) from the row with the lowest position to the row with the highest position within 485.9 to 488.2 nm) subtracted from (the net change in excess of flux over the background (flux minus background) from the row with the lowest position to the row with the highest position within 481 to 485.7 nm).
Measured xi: -7.6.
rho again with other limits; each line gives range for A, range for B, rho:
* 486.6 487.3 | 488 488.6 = 1.2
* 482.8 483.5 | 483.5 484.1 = 0.5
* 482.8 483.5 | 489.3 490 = 0.5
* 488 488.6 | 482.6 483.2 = 0.6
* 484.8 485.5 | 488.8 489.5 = 1.4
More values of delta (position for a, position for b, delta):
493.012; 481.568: 4.34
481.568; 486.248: 3.94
